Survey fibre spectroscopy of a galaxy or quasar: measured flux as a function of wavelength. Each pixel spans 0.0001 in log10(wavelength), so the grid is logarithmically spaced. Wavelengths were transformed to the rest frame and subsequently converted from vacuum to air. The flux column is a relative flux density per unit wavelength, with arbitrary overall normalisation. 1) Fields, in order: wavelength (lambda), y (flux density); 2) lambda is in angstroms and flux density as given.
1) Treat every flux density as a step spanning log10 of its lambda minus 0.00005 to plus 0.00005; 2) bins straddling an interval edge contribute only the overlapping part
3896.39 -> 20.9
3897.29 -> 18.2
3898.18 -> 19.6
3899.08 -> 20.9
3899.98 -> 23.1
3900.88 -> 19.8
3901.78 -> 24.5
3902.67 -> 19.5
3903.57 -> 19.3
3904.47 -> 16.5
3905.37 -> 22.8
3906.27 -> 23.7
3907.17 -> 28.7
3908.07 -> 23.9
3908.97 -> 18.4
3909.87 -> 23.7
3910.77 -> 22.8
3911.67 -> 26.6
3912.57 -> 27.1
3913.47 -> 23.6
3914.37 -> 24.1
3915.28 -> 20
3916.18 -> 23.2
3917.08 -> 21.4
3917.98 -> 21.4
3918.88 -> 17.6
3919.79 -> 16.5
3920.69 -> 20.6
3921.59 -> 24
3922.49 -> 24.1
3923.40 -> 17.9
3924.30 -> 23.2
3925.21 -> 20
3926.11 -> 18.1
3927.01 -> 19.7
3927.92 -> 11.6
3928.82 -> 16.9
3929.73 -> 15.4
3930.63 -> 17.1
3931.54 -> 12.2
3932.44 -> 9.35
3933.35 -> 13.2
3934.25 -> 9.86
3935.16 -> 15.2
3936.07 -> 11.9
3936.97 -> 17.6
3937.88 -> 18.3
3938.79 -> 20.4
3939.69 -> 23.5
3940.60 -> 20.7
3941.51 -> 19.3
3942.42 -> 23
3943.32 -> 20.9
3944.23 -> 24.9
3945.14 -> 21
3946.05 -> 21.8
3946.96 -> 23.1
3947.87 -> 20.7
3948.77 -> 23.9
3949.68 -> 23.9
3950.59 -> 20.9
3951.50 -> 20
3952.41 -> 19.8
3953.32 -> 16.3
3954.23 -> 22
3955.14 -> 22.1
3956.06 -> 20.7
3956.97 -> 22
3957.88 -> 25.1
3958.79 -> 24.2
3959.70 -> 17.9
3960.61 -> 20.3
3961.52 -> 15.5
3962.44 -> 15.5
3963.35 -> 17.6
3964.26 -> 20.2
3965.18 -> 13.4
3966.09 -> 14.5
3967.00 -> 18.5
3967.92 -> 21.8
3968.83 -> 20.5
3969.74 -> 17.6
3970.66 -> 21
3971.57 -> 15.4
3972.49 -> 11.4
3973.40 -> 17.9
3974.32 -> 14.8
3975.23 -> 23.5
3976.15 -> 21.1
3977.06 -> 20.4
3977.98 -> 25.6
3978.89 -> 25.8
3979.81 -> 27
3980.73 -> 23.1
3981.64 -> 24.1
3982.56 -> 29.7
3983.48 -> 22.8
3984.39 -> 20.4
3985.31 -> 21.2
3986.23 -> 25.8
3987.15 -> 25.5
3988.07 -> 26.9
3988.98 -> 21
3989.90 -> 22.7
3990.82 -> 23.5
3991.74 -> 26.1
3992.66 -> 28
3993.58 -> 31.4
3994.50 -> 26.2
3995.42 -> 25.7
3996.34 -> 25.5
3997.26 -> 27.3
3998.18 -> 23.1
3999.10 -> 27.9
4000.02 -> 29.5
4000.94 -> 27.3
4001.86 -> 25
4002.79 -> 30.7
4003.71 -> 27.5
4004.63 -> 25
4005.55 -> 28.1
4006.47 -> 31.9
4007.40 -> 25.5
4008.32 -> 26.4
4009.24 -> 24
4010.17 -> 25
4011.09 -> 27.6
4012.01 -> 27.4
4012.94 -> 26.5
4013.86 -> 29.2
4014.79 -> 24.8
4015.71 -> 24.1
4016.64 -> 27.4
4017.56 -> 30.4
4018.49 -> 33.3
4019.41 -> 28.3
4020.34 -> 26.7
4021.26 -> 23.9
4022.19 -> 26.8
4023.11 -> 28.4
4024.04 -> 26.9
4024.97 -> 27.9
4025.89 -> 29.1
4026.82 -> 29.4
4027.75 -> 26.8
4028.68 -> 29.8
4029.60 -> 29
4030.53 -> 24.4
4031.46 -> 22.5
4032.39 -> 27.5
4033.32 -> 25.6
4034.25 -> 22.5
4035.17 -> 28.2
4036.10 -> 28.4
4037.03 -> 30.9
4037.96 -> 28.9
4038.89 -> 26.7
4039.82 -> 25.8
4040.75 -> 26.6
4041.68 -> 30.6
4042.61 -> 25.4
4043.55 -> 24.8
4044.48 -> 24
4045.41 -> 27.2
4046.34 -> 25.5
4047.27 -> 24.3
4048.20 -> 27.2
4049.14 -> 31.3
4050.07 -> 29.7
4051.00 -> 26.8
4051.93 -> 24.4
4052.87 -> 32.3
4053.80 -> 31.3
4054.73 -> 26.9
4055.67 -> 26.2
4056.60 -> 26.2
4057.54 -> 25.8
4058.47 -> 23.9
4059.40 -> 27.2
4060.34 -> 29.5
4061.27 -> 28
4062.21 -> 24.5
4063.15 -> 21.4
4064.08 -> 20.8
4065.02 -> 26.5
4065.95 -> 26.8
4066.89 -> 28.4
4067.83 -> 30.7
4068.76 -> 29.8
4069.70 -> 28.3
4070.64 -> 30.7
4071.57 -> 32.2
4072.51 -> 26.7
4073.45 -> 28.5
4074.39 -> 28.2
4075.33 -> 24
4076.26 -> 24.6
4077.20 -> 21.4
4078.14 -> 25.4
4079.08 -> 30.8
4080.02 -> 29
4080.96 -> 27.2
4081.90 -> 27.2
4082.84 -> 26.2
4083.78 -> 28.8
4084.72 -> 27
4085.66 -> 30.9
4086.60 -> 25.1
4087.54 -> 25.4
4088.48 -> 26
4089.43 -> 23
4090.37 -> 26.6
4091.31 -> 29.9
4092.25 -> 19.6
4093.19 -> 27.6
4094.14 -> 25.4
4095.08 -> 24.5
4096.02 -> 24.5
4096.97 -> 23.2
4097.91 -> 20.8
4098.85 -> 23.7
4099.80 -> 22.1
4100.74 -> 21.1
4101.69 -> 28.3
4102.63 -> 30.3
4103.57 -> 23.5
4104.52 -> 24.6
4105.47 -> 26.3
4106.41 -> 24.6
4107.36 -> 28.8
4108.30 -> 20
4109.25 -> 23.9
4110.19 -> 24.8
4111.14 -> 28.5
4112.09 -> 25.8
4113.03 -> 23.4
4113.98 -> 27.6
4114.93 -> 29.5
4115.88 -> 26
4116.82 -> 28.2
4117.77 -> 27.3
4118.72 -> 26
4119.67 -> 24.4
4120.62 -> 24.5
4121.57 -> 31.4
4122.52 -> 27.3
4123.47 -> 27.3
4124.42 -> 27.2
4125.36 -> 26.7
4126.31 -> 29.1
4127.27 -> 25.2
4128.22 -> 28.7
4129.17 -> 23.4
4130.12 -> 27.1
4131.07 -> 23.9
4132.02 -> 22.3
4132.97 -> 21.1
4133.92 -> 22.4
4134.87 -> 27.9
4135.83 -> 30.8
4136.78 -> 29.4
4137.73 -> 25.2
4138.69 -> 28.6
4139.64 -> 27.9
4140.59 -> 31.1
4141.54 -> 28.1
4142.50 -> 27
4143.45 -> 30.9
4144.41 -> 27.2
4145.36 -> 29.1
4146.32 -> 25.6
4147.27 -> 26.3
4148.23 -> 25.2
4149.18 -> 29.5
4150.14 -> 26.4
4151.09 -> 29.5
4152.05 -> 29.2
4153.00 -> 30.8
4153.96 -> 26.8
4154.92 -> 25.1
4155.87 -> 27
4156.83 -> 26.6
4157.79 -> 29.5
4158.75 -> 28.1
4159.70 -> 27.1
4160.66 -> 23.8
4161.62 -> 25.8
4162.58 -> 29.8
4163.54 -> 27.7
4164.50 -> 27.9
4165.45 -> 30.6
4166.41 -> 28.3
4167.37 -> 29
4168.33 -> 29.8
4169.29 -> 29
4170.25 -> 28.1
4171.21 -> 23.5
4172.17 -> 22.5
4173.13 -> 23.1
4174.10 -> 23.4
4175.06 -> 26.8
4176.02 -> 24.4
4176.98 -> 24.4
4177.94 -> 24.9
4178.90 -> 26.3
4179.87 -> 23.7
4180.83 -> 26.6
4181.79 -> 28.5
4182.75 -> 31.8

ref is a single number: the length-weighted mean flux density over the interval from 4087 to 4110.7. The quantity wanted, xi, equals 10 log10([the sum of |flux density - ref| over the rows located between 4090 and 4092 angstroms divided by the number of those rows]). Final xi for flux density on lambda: 5.4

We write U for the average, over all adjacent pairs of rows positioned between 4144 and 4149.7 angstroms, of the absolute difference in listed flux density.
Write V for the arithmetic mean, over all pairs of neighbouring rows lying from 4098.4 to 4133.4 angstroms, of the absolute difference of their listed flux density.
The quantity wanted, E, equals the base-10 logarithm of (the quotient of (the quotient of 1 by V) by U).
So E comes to -0.81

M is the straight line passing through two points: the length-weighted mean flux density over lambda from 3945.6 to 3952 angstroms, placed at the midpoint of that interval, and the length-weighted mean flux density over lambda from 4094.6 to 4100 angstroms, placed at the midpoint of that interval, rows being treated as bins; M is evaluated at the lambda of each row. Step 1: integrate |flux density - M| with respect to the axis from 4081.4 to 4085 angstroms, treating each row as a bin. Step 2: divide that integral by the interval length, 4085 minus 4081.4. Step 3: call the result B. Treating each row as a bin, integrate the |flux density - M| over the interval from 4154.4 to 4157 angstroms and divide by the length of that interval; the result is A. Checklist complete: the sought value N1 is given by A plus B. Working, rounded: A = 2.56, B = 4.2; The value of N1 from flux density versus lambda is 6.8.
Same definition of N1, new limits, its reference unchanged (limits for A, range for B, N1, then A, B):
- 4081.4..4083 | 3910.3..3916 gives 6.5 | 3.73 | 2.8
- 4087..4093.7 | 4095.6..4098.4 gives 4.6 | 3.34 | 1.2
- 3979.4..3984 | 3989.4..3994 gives 6.9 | 3.01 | 3.9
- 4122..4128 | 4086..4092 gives 6.9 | 3.83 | 3.0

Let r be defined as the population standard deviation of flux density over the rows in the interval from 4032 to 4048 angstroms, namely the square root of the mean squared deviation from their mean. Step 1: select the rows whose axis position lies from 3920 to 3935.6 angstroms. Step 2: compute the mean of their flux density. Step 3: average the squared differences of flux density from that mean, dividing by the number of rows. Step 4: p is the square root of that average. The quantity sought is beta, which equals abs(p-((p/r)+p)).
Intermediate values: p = 4.5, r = 2.2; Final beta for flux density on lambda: 2.06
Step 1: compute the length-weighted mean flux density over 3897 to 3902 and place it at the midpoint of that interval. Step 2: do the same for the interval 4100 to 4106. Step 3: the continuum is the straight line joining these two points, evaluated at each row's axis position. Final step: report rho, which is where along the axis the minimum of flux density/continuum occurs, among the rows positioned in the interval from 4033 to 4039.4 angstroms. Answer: 4034.25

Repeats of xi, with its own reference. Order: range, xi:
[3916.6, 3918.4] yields 5.2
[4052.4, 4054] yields 8.5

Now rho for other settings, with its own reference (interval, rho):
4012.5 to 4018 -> 4015.71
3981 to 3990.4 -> 3984.39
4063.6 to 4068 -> 4064.08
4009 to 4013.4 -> 4009.24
